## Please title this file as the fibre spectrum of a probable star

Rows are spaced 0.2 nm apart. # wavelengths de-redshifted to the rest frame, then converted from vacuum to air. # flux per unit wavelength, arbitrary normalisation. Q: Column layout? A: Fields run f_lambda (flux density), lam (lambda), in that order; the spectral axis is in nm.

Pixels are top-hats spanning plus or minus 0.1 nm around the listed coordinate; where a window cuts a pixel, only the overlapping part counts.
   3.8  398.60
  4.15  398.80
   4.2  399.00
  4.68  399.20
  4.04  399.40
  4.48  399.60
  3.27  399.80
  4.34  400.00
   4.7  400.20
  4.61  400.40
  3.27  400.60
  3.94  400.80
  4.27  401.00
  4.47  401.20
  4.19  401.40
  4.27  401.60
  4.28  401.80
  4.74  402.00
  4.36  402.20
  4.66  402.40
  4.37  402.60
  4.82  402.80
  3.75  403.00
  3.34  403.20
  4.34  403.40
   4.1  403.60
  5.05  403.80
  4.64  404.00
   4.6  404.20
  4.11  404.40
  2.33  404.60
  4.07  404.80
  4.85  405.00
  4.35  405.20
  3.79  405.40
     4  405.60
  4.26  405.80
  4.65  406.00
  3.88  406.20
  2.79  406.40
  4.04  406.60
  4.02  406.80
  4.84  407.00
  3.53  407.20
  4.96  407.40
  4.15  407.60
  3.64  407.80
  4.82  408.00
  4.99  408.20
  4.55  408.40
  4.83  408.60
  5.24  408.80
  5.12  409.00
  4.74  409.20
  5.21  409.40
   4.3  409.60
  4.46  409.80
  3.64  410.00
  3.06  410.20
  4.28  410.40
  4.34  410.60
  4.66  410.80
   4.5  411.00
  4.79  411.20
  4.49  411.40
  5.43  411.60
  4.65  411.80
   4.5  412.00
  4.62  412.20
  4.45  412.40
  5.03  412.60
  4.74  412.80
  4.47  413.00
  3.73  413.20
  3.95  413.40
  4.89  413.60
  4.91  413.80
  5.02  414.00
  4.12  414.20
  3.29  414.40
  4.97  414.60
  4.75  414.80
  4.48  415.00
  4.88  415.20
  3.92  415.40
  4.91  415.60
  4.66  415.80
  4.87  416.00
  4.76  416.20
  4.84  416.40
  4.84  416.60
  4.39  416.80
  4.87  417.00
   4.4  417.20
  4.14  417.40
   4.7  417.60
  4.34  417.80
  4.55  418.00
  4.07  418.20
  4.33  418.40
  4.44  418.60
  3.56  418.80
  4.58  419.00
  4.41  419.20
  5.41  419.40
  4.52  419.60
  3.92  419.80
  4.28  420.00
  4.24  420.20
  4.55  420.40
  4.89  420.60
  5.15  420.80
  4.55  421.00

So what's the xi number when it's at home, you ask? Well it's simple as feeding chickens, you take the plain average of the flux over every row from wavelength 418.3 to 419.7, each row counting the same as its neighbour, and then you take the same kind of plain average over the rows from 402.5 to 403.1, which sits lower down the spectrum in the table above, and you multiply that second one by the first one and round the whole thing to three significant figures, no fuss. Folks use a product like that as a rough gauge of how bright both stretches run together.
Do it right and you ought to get 19.3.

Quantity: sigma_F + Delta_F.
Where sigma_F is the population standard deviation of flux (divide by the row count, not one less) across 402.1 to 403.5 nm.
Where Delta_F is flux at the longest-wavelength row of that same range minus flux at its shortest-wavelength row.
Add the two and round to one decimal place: 0.5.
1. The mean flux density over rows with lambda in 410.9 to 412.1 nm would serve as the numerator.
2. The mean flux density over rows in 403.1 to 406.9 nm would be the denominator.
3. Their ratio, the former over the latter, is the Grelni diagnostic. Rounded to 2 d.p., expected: 1.16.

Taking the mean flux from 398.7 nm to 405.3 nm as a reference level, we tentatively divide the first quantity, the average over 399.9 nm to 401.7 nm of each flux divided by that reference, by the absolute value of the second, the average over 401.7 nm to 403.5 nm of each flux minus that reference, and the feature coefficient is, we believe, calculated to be 15.6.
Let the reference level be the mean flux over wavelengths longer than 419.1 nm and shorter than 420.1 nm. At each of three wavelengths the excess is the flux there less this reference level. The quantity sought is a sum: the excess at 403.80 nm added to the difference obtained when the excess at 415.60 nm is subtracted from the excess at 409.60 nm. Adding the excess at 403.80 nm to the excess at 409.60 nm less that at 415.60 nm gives -0.1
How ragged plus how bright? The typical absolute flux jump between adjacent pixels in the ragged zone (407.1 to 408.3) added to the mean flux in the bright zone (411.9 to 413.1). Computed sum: 5.5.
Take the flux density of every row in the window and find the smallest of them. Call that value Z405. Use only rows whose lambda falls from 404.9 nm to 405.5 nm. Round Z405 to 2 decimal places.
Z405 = 3.79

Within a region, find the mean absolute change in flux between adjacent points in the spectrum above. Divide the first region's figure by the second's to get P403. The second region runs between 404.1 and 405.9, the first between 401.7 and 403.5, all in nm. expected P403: 0.69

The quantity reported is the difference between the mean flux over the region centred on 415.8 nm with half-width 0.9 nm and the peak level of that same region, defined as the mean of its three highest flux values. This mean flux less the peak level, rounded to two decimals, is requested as -0.20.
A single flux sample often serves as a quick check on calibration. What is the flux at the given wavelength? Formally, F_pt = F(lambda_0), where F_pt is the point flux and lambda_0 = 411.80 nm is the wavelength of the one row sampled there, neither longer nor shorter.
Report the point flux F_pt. 4.65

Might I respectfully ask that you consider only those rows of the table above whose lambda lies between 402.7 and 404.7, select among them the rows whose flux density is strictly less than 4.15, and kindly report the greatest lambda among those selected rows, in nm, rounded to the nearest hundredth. 404.60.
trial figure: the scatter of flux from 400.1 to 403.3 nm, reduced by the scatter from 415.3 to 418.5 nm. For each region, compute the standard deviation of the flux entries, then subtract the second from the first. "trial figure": 0.15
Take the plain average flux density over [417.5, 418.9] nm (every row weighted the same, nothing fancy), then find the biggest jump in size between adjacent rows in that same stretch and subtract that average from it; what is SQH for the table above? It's -3.4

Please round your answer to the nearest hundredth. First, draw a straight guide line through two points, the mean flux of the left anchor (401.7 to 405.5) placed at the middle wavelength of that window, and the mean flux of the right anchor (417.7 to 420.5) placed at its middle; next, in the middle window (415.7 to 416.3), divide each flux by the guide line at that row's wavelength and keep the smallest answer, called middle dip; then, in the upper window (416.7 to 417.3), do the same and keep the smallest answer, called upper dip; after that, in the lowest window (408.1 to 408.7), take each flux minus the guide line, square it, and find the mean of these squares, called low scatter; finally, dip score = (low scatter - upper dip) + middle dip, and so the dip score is 0.36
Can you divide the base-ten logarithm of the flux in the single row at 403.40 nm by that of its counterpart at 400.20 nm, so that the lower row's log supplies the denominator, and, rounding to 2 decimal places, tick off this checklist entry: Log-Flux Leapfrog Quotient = 0.95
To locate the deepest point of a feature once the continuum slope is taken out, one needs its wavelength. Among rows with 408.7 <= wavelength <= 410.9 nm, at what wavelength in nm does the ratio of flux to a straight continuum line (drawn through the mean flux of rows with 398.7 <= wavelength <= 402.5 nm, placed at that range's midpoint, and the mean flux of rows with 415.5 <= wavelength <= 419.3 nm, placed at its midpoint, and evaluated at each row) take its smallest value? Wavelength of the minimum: 410.20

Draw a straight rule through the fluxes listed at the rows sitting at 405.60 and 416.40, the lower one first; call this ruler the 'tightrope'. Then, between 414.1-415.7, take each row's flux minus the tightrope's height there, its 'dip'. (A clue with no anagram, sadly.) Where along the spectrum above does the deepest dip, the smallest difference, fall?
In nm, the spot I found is 414.40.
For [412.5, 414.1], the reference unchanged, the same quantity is 413.20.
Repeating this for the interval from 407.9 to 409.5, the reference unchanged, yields 408.40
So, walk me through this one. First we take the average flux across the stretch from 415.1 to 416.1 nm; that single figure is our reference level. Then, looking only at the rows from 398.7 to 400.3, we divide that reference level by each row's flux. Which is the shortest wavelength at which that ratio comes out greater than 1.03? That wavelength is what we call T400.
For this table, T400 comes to 398.80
